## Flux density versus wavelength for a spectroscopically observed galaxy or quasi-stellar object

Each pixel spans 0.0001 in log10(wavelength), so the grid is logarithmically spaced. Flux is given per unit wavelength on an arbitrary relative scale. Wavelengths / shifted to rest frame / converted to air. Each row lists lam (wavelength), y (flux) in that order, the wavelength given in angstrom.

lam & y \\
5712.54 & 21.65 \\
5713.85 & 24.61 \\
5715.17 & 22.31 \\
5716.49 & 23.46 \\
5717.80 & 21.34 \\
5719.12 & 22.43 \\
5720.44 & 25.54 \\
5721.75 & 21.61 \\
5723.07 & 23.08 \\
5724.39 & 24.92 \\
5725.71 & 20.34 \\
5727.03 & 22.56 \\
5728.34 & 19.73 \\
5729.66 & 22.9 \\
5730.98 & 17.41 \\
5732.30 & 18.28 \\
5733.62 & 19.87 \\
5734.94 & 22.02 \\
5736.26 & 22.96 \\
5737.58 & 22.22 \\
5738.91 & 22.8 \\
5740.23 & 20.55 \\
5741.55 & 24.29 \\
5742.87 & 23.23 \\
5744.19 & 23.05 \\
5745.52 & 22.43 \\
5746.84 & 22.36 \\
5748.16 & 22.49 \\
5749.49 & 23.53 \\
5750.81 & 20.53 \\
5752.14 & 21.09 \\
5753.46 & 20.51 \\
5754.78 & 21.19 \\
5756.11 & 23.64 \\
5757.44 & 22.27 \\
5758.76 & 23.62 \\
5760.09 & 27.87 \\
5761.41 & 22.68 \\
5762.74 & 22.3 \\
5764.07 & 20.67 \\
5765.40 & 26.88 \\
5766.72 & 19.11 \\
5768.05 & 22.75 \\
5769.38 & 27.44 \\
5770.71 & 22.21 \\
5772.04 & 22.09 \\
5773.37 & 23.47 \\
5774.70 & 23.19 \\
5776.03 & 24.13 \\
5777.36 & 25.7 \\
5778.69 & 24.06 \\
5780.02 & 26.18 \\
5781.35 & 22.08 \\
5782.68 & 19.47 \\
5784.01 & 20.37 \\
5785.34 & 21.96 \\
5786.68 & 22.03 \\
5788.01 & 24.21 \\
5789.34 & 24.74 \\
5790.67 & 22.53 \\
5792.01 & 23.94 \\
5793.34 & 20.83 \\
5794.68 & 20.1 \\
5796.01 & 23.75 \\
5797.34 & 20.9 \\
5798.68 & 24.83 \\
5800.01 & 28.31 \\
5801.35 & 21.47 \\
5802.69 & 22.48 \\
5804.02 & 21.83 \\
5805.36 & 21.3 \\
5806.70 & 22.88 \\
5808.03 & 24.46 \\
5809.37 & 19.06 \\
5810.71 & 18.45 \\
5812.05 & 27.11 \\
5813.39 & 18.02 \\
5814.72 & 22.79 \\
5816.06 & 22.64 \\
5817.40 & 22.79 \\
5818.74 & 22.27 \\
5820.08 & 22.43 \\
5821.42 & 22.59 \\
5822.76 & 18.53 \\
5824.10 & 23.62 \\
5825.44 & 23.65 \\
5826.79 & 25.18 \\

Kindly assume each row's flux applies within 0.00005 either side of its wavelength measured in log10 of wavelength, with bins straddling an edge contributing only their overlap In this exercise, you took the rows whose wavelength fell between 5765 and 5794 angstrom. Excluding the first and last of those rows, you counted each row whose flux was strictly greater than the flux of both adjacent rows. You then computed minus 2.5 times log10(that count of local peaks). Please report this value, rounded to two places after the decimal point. -1.95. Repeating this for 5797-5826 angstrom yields -2.11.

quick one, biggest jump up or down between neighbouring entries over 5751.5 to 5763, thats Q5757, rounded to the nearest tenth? 5.2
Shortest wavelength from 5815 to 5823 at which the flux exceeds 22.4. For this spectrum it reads 5816.06 angstrom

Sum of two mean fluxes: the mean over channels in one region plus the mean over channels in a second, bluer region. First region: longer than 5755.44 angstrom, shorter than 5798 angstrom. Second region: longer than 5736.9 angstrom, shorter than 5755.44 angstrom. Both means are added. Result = 45.2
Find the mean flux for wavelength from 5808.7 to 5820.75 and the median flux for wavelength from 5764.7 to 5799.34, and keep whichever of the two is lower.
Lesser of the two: 21.7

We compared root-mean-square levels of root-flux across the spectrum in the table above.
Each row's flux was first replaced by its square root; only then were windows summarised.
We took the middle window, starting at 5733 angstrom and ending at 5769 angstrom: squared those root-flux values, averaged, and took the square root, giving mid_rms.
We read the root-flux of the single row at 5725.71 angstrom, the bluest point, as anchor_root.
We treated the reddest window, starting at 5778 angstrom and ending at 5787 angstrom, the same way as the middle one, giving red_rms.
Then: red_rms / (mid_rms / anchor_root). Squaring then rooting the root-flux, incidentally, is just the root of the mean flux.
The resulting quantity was 4.49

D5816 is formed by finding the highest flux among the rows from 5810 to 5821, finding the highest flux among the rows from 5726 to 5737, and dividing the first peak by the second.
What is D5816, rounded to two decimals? 1.18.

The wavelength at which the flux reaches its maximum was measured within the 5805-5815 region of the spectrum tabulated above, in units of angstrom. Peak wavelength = 5812.05 angstrom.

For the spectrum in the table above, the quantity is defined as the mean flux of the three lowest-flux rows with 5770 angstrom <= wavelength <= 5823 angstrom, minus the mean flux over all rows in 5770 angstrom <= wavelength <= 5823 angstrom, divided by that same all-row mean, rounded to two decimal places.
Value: -0.19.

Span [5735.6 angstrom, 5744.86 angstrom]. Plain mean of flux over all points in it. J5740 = 22.7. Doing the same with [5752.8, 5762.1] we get 23.1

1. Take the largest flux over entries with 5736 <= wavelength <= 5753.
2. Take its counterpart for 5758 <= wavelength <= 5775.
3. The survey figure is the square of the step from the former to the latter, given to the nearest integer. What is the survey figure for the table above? 13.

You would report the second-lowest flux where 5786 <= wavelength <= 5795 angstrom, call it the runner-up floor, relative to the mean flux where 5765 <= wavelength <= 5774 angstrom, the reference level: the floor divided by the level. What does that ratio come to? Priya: 0.89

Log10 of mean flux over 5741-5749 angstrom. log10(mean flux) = 1.36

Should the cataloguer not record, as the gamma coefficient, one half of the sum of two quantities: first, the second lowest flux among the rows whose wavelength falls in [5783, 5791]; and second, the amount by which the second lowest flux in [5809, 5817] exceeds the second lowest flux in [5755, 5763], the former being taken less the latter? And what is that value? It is 9.1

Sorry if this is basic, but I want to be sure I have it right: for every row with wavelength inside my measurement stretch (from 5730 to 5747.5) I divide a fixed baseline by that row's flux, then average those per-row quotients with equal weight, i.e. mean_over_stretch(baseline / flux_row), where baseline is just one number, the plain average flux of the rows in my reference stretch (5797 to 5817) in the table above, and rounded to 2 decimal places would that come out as 1.05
